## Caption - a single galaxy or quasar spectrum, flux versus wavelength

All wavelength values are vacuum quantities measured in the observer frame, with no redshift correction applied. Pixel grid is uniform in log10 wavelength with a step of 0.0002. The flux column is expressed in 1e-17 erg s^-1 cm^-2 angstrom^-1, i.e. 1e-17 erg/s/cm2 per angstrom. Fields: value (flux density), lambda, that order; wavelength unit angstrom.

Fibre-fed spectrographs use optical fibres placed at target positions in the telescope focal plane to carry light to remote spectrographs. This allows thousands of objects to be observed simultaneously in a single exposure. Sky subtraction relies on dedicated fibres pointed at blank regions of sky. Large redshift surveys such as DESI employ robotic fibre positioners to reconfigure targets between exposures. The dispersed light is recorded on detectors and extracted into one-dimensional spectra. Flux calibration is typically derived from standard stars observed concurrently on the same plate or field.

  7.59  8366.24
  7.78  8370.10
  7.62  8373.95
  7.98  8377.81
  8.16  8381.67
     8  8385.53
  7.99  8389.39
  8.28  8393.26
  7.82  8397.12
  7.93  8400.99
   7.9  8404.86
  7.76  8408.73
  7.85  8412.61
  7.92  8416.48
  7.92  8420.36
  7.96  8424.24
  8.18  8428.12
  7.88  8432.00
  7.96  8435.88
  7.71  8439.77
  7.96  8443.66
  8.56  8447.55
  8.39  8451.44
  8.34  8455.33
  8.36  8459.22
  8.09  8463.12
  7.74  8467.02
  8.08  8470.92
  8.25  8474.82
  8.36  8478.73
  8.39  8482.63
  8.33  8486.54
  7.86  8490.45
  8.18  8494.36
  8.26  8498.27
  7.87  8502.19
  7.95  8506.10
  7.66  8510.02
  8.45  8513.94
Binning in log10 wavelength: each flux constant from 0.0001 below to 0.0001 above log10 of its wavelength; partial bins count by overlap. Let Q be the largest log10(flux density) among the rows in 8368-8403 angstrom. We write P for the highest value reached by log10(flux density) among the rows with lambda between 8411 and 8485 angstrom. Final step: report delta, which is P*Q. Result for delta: 0.856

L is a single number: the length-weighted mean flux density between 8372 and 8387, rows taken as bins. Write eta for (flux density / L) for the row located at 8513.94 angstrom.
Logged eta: 1.06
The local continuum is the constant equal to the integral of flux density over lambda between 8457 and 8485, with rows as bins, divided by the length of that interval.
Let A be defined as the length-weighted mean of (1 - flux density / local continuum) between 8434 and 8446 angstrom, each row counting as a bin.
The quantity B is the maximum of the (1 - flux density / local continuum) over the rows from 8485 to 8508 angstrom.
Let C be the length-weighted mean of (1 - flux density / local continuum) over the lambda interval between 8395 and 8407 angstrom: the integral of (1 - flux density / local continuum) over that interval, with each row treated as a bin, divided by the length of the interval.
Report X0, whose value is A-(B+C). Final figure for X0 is -0.041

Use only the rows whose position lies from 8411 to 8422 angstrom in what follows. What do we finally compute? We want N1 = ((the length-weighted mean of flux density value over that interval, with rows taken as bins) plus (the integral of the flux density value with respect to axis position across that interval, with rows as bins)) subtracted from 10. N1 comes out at -85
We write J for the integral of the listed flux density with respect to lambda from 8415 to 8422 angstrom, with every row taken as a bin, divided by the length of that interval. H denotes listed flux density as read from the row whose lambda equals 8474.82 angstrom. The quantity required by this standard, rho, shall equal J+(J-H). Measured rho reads 7.6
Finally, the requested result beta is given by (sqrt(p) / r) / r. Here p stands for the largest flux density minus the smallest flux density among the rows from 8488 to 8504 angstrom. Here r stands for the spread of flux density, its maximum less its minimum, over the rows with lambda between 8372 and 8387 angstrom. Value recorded 2.2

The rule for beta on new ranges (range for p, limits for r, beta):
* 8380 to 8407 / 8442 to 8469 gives 1.0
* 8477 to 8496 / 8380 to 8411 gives 2.7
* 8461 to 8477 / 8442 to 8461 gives 2.0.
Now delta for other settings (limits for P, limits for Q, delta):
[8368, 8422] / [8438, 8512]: 0.856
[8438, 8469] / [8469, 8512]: 0.861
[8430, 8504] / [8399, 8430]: 0.851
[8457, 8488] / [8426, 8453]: 0.861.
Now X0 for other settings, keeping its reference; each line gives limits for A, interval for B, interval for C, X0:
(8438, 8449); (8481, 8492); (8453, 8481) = -0.025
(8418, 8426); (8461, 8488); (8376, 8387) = -0.041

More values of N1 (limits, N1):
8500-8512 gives -92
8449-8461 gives -99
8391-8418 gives -212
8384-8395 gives -87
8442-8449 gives -56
